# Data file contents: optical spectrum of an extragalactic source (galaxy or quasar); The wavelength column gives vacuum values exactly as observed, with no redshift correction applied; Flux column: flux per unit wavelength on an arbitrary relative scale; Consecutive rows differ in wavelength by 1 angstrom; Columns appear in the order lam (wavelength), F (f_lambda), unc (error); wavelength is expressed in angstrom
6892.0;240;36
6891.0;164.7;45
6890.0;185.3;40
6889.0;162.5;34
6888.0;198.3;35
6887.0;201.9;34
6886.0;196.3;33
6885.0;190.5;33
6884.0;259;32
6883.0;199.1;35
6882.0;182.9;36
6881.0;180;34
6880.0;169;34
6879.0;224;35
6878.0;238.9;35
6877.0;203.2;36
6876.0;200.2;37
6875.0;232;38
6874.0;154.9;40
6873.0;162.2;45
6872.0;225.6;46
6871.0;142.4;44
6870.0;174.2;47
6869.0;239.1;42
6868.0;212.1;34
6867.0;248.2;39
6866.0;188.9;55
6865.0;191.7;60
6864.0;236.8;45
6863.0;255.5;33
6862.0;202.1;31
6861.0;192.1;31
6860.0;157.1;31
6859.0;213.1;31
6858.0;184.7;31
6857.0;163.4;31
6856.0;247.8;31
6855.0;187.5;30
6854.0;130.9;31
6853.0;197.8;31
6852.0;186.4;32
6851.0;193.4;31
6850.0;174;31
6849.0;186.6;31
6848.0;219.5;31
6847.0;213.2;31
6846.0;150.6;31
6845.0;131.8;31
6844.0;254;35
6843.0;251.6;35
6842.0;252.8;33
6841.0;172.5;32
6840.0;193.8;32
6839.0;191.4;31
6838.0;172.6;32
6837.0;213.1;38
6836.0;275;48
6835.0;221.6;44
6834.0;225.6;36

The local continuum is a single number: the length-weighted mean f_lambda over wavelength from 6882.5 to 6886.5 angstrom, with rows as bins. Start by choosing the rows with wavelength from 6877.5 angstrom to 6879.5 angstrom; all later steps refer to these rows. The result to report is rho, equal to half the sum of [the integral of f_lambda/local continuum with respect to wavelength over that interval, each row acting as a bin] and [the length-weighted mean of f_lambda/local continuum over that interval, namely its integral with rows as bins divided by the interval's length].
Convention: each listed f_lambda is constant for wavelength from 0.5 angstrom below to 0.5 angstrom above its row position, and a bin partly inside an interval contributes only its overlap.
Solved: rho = 1.6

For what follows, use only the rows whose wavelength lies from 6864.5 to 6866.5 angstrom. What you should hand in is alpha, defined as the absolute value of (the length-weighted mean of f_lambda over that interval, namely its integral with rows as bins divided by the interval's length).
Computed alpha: 190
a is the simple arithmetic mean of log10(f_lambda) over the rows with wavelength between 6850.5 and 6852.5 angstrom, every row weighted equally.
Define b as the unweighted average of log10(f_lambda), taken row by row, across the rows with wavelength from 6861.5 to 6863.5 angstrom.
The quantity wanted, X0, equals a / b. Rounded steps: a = 2.28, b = 2.36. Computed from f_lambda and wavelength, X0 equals 0.97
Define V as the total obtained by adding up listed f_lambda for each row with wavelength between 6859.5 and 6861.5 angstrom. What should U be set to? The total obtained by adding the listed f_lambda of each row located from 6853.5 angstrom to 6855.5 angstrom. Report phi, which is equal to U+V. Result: 668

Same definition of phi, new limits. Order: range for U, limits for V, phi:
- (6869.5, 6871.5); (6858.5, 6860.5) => 687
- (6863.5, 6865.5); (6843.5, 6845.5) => 814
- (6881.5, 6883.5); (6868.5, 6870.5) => 795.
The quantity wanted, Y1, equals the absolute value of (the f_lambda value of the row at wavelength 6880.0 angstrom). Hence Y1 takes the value 169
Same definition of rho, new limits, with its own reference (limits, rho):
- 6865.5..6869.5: 2.6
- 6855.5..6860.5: 2.7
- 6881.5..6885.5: 2.5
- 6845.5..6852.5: 3.6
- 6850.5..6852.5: 1.3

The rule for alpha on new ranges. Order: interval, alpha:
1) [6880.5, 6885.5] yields 202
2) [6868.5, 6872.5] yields 195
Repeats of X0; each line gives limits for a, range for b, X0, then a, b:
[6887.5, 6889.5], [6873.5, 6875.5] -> 0.99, 2.25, 2.28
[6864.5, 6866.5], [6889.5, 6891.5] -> 1.02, 2.28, 2.24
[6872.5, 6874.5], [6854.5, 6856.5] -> 0.94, 2.20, 2.33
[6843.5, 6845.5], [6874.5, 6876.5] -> 0.97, 2.26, 2.33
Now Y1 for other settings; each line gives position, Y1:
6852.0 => 186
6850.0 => 174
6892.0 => 240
